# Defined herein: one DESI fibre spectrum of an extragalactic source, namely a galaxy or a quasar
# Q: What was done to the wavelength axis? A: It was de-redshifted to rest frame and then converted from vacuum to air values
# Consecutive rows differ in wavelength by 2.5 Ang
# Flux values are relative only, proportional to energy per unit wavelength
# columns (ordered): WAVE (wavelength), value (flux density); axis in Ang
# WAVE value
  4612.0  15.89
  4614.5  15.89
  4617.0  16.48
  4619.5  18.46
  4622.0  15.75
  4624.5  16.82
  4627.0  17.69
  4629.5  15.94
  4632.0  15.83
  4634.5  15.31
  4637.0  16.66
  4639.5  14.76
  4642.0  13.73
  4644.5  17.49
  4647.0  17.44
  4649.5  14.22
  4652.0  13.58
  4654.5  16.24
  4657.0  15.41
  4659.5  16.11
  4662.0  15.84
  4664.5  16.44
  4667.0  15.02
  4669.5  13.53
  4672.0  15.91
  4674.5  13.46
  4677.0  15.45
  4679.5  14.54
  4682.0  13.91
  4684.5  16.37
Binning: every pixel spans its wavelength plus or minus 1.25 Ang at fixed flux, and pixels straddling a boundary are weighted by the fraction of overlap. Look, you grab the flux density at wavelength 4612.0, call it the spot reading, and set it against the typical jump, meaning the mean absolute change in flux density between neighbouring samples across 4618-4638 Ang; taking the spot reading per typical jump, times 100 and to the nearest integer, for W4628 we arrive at 1327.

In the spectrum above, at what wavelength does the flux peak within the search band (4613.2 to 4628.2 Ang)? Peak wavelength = 4619.5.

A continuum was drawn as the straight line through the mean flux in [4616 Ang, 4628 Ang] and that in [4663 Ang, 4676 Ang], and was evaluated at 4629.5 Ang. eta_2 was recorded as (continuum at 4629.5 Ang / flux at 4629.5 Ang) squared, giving 1.1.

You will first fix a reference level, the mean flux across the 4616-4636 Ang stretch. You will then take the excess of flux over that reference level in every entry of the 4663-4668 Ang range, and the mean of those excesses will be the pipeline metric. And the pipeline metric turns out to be -0.8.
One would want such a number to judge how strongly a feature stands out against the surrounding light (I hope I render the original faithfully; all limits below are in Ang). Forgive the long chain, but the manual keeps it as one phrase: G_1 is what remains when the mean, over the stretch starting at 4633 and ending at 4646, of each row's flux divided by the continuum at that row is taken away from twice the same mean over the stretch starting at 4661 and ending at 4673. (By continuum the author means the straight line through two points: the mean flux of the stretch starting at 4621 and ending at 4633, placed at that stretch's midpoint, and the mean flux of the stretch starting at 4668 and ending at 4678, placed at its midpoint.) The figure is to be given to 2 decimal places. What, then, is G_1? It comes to 1.09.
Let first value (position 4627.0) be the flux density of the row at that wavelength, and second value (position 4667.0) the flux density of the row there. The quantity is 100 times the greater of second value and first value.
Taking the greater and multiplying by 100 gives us 1769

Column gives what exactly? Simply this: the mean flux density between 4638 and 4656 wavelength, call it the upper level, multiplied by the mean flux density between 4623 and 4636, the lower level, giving 251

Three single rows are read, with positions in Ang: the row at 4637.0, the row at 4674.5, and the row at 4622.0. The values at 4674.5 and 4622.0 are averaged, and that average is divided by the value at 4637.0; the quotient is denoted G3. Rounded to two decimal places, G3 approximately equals 0.88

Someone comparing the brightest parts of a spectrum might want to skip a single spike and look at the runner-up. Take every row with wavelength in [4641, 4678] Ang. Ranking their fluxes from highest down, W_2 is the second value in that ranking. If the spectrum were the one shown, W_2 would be 17.44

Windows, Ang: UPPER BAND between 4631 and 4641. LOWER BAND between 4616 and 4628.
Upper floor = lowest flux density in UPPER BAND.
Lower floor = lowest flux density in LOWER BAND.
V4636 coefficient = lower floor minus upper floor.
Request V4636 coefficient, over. 1.0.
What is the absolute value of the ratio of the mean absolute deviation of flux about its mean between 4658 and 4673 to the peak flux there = 0.049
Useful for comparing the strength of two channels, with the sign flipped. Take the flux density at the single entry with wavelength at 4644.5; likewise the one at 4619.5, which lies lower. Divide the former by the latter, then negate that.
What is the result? -0.95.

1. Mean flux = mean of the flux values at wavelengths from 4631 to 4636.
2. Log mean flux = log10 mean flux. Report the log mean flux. 1.19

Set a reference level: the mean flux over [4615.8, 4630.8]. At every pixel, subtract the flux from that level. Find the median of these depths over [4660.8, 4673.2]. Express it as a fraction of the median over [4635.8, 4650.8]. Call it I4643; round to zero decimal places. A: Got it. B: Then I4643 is 1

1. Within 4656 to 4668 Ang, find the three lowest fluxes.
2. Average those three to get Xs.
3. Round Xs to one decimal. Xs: 15.4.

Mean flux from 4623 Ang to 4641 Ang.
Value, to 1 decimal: 16.1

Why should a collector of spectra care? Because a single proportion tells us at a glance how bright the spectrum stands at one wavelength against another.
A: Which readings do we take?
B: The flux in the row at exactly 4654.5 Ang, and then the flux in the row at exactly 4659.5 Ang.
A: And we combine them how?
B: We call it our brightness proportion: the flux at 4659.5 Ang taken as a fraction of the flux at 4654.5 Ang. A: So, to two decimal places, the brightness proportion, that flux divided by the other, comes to 0.99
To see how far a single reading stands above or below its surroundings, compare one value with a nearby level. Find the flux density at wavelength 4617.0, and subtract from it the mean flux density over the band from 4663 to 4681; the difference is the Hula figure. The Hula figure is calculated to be 1.6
